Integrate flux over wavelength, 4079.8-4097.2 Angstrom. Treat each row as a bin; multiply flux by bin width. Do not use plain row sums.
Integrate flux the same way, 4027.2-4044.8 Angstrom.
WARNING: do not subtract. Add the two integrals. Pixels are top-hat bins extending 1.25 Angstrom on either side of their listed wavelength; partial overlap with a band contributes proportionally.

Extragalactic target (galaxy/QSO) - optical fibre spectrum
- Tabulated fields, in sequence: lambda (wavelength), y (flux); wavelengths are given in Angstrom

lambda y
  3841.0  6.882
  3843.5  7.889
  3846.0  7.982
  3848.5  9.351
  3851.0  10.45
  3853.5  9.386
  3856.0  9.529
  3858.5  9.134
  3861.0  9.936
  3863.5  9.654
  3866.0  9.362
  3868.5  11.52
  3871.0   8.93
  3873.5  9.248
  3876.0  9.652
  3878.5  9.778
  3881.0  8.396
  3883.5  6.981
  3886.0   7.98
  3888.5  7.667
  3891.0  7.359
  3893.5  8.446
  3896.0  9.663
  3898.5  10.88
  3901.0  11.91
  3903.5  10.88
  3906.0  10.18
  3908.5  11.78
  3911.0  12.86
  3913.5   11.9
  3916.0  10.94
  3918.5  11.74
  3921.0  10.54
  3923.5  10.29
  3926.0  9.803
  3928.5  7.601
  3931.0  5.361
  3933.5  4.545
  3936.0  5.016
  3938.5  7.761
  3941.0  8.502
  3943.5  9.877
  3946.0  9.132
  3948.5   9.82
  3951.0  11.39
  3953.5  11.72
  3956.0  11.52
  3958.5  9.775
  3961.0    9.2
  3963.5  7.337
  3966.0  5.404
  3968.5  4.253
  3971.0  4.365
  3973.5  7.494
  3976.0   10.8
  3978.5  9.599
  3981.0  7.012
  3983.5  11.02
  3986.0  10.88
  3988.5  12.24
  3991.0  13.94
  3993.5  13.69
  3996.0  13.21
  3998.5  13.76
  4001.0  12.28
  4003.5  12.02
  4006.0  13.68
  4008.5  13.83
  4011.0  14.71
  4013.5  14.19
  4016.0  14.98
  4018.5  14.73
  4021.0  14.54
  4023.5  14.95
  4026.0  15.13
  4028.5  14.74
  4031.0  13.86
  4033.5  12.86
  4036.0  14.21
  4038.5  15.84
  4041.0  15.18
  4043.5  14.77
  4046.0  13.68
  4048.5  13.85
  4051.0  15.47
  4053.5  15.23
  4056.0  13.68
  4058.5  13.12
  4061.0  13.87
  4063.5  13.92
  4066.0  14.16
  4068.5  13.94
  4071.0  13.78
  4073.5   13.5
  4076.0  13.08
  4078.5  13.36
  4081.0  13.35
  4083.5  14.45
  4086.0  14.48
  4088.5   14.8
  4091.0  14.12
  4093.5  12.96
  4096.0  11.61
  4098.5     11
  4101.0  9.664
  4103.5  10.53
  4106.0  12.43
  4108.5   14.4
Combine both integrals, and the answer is 493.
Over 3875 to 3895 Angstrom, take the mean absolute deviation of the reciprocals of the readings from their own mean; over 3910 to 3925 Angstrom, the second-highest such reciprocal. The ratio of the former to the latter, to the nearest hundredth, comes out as 0.12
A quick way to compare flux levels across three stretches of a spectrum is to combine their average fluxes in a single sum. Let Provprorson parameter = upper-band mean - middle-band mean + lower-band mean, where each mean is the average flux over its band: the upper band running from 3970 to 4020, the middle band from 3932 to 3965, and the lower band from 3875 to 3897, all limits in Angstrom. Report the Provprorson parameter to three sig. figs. 11.5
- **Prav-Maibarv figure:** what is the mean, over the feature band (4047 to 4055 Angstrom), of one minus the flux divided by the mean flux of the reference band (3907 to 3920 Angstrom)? -0.3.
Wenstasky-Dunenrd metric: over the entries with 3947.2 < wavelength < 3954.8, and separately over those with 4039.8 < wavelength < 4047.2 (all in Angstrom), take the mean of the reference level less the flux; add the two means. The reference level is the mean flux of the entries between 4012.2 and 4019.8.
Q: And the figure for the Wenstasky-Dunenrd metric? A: 4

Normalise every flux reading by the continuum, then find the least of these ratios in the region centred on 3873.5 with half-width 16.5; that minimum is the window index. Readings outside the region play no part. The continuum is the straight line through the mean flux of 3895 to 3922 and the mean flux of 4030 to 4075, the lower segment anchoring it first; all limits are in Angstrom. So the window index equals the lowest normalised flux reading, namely 0.7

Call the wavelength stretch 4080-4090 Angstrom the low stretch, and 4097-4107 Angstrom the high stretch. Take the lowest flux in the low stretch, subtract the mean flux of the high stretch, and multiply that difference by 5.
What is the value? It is 12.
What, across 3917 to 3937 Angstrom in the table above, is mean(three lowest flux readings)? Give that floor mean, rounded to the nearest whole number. 5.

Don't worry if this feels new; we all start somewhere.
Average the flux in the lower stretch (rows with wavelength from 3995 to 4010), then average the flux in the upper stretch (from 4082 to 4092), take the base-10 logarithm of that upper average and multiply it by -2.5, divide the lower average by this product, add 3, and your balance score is -1.5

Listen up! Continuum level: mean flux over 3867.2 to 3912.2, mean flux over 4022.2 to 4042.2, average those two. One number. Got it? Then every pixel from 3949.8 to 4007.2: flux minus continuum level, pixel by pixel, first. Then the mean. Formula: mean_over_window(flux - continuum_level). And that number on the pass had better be -1.8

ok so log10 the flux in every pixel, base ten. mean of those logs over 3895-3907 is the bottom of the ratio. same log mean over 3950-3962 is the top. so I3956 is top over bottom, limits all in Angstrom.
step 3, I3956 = 1.00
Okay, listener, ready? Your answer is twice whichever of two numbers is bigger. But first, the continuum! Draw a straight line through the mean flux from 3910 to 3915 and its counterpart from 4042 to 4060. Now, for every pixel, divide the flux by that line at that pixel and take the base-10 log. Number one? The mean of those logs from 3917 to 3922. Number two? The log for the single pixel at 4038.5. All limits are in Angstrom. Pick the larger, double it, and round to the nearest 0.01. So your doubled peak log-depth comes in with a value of 0.10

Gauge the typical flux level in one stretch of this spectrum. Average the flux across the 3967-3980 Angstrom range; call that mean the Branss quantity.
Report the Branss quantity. 7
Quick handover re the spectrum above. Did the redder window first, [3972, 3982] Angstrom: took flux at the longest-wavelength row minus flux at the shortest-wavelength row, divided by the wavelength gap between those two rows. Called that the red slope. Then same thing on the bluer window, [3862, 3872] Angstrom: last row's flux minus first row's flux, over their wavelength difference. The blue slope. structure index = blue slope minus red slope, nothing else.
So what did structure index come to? 0.0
